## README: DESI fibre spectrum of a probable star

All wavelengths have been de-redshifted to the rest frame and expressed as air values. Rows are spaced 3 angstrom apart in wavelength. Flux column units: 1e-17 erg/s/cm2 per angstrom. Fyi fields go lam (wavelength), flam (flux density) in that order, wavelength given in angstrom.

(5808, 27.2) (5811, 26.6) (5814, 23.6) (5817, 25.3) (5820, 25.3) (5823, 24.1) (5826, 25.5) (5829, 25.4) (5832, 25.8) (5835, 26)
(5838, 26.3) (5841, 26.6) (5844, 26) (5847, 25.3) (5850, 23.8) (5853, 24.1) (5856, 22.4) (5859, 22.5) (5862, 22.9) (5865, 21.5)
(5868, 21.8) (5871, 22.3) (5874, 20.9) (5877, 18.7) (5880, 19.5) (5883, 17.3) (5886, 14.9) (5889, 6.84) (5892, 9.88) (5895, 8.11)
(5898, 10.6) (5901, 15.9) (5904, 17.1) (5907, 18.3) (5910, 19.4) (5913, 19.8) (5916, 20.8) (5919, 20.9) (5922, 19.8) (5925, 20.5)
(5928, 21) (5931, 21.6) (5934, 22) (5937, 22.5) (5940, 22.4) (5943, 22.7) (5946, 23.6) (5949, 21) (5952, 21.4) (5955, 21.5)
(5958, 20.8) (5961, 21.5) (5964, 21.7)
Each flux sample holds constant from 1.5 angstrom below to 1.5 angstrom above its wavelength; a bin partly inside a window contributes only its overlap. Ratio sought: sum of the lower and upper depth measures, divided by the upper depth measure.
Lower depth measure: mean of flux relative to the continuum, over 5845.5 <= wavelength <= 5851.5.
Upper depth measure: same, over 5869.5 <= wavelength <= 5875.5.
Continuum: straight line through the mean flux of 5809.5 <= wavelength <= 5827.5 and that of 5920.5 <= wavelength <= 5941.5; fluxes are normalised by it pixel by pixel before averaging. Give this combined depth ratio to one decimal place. 2.1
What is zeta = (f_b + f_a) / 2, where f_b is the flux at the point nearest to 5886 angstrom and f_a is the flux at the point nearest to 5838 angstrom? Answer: 20.6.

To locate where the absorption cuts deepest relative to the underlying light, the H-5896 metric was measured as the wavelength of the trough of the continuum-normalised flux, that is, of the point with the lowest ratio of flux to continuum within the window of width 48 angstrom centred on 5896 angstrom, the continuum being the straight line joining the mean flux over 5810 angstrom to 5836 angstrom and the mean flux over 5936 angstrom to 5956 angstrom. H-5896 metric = 5889 angstrom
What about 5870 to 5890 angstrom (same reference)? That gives 5889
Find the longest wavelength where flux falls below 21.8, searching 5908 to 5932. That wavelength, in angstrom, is 5931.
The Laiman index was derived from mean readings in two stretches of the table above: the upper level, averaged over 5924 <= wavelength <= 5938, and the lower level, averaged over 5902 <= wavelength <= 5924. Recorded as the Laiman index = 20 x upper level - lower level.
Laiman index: 411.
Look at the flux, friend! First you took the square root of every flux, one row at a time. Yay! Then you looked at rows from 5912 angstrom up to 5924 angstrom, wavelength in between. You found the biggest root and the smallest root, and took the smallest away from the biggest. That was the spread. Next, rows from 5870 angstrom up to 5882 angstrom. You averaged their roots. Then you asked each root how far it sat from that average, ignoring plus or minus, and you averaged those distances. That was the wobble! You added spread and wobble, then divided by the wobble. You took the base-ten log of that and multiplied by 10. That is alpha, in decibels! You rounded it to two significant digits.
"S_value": 2.7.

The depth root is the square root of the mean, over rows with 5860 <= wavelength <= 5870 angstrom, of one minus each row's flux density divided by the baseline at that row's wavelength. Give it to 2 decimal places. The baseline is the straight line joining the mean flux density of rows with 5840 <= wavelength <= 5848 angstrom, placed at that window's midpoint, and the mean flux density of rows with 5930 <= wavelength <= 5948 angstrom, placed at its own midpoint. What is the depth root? 0.35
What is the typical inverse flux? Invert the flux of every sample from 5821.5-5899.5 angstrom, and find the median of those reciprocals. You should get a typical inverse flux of 0.045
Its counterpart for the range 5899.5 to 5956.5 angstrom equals 0.048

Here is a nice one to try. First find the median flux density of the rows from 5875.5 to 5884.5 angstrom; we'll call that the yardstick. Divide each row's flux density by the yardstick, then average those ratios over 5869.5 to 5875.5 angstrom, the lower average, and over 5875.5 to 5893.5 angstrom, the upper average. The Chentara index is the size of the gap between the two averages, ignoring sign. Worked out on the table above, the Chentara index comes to 0.38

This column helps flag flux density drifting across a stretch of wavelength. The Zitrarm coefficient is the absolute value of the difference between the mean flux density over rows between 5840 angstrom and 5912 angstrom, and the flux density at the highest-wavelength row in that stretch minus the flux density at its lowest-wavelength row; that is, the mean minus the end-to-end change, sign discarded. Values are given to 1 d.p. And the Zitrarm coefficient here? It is 26.2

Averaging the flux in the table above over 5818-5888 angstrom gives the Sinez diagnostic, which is 23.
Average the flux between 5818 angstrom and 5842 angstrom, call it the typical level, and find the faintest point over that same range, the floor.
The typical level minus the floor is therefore 1.5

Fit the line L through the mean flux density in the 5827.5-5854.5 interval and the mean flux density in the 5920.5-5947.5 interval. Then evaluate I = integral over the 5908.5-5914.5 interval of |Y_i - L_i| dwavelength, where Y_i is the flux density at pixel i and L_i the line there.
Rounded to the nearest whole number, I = 18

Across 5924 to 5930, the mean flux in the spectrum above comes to 21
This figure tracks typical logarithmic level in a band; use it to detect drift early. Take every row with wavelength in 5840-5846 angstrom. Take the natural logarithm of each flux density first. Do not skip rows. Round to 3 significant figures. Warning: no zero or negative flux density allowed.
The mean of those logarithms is 3.27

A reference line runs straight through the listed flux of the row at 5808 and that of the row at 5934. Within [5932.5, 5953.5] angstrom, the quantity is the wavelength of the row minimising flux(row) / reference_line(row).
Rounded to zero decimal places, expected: 5949 angstrom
